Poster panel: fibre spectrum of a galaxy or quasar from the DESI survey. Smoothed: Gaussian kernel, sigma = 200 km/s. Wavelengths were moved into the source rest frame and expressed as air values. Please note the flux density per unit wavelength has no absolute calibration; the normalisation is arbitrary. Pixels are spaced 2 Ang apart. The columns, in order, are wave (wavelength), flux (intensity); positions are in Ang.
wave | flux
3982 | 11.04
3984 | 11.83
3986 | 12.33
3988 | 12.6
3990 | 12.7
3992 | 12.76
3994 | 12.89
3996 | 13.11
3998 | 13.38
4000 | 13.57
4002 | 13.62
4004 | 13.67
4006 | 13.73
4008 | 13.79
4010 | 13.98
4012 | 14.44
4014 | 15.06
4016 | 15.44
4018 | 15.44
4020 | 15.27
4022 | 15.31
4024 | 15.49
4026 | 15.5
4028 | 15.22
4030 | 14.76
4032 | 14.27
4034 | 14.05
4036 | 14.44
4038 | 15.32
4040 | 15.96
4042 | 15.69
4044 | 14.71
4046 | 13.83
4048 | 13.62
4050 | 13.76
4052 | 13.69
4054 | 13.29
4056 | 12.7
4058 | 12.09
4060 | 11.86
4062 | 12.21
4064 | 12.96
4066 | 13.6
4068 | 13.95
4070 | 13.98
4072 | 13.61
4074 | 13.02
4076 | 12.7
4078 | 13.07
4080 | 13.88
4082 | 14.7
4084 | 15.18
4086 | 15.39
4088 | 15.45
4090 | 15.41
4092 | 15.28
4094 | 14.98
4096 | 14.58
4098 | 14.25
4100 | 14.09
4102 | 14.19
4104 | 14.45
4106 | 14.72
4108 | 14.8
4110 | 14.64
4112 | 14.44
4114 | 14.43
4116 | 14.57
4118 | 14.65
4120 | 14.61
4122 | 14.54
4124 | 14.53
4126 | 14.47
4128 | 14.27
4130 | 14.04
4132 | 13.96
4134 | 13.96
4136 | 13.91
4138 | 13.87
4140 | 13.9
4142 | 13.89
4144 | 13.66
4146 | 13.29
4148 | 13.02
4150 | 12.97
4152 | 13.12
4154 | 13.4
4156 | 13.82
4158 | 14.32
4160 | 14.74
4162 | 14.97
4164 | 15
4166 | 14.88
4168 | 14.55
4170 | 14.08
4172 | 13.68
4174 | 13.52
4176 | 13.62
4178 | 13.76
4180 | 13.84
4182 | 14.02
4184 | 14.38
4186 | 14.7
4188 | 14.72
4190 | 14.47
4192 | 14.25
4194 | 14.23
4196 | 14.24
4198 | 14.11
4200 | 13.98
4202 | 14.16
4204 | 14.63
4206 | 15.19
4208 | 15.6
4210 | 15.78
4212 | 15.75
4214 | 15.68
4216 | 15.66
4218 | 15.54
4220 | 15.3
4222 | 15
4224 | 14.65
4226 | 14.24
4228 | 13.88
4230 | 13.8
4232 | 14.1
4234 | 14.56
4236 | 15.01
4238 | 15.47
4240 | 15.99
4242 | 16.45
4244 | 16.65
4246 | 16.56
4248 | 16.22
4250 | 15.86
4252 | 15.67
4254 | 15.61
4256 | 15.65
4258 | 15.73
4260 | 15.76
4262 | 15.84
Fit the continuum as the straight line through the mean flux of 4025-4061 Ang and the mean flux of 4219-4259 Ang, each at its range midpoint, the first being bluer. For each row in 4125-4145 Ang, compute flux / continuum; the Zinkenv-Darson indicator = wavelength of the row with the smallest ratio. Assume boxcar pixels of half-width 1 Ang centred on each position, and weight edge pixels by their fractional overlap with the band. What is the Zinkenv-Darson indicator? 4144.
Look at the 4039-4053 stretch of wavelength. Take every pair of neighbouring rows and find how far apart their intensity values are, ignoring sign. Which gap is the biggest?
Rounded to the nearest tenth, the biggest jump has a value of 1.0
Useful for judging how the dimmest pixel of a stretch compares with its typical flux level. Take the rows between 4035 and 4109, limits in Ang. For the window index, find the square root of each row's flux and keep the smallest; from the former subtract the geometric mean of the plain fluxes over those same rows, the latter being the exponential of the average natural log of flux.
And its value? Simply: -10.6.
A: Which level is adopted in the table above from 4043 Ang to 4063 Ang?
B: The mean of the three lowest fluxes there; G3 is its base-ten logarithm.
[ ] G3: 1.08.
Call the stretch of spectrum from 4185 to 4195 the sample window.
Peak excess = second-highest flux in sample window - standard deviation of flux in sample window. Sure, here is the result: 14.5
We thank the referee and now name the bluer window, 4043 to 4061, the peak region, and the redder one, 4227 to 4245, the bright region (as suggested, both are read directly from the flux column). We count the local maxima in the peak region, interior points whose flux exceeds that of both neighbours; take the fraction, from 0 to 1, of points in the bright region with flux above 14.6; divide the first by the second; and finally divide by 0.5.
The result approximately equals 3.6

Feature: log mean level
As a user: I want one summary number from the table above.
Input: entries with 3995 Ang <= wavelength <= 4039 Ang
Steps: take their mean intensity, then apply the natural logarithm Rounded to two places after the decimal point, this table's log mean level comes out 2.67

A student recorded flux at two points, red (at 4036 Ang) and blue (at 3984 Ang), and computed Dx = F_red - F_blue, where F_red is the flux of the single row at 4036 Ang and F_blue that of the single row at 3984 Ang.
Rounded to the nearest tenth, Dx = 2.6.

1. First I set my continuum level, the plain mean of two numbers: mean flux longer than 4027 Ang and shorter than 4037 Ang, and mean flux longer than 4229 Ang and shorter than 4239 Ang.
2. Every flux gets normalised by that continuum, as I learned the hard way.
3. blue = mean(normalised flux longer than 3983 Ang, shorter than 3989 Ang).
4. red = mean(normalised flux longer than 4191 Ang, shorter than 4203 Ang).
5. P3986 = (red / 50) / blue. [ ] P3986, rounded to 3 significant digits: 0.0231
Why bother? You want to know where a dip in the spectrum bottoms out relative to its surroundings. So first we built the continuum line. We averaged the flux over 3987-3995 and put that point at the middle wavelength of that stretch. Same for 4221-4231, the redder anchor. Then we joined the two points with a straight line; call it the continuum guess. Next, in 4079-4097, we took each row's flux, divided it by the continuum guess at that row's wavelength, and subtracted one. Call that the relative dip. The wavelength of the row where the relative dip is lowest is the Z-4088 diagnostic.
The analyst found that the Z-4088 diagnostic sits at 4080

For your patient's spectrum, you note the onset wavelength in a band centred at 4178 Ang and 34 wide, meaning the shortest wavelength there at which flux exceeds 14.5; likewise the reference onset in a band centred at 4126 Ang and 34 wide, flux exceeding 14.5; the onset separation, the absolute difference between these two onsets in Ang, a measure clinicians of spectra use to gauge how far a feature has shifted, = 52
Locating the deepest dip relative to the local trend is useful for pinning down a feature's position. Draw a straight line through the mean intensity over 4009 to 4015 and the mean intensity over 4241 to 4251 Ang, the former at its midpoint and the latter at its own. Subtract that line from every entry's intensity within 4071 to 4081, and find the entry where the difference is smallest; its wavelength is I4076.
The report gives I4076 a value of 4076 Ang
